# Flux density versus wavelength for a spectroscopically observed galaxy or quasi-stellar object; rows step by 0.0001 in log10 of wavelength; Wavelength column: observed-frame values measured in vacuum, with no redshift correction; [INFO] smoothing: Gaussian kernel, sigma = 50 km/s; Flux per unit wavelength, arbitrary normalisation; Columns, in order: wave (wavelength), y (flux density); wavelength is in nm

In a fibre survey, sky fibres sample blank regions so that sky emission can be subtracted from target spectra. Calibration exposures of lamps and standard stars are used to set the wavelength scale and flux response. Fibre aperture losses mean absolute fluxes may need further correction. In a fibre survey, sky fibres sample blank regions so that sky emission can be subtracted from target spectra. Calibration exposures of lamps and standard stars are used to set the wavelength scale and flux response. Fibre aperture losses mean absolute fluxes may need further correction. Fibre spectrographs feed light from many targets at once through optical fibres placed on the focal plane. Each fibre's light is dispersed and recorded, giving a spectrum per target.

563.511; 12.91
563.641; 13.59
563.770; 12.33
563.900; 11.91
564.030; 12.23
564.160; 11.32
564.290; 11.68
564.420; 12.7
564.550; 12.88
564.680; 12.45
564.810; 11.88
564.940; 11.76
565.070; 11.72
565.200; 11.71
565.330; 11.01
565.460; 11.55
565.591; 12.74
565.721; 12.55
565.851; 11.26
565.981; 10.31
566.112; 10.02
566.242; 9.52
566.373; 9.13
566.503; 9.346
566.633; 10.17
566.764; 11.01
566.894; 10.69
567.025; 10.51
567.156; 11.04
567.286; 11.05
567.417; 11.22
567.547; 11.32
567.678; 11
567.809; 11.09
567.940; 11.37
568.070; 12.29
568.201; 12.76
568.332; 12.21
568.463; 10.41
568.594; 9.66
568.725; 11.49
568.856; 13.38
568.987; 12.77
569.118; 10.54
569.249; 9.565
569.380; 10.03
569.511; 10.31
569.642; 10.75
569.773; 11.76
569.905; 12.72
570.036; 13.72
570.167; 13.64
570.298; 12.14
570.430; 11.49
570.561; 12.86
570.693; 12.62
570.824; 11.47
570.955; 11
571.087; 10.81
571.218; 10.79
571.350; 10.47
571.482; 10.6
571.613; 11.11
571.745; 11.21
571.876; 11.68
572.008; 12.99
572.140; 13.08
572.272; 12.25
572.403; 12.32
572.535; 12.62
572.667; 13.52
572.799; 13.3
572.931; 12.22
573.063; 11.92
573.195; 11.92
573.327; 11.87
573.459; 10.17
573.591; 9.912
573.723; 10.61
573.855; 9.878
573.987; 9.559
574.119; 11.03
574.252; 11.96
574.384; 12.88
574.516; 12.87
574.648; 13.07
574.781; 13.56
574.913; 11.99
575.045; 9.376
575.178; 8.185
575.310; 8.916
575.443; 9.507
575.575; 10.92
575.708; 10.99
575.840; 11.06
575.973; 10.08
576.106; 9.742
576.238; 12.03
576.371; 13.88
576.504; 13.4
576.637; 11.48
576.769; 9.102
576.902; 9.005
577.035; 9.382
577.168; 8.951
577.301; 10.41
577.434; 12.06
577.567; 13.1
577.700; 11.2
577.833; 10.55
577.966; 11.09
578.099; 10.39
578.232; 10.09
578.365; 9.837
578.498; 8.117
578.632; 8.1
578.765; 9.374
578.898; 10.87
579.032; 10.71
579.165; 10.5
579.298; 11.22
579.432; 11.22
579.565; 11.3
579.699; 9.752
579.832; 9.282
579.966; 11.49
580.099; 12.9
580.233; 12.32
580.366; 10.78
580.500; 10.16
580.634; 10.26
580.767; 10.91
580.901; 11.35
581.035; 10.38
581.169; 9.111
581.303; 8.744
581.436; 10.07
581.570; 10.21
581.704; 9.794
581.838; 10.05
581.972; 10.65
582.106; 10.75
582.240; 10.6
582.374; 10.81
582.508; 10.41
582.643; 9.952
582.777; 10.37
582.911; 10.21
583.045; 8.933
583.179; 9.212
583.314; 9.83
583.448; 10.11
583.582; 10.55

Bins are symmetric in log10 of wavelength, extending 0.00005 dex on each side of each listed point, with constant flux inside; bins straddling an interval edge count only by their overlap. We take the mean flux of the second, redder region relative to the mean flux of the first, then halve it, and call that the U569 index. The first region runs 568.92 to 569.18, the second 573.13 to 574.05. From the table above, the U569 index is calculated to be 0.45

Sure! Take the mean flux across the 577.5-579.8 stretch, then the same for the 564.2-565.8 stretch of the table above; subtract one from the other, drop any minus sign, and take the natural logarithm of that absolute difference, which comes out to 0.5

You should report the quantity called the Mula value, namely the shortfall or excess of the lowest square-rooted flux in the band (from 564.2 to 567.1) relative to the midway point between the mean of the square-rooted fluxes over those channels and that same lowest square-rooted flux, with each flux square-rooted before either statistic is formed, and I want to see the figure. -0.161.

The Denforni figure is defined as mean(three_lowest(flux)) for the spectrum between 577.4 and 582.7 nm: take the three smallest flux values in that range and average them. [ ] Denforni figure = 8.3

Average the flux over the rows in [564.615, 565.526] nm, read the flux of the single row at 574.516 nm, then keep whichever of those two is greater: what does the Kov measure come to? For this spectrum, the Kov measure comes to 12.9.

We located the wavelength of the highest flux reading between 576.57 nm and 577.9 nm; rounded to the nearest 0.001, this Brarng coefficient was 577.567 nm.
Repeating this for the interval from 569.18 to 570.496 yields 570.036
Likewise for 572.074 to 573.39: 572.667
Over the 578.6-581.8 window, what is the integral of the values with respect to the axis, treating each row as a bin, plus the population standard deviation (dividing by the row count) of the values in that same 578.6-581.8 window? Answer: 34.6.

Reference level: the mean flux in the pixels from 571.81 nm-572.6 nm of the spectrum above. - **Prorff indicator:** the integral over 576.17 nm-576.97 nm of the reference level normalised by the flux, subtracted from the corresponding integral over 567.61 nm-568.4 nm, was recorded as -0.06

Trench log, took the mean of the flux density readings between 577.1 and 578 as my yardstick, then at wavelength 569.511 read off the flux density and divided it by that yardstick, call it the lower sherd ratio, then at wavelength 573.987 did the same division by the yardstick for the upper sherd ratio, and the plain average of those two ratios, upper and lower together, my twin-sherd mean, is 0.90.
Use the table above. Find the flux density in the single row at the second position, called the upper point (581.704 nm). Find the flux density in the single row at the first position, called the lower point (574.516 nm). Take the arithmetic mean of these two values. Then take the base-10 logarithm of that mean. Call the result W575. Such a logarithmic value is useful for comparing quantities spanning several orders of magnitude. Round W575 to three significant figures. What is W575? 1.05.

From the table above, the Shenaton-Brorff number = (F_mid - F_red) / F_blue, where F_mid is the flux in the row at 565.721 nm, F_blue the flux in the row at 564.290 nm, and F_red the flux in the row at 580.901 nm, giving 0.10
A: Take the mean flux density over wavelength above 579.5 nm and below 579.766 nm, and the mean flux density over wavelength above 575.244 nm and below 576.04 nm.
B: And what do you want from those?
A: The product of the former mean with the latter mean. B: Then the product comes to 108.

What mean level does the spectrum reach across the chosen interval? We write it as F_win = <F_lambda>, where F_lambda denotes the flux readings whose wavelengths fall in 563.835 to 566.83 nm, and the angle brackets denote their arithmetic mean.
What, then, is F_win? 11.3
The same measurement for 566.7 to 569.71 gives 11.2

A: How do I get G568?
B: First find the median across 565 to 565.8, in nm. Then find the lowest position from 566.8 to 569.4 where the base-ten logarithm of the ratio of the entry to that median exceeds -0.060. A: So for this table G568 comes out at 566.894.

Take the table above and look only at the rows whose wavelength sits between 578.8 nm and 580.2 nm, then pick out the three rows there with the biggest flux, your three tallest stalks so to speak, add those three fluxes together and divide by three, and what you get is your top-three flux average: 11.9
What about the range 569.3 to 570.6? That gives 13.4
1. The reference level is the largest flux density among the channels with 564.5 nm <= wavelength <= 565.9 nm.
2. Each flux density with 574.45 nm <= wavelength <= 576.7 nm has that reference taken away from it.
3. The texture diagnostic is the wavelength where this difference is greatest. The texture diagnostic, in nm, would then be 576.371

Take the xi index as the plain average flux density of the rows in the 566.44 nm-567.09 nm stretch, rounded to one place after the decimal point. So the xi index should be 10.3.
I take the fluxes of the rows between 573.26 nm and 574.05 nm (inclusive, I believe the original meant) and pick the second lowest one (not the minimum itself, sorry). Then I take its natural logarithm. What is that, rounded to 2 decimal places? 2.29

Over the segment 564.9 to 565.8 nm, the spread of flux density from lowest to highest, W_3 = 1.7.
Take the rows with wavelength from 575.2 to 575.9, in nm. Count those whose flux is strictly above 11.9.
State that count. 0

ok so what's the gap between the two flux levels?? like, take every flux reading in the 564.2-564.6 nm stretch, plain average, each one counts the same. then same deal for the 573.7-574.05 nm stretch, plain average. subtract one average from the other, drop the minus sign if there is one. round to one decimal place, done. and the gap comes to 2.4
